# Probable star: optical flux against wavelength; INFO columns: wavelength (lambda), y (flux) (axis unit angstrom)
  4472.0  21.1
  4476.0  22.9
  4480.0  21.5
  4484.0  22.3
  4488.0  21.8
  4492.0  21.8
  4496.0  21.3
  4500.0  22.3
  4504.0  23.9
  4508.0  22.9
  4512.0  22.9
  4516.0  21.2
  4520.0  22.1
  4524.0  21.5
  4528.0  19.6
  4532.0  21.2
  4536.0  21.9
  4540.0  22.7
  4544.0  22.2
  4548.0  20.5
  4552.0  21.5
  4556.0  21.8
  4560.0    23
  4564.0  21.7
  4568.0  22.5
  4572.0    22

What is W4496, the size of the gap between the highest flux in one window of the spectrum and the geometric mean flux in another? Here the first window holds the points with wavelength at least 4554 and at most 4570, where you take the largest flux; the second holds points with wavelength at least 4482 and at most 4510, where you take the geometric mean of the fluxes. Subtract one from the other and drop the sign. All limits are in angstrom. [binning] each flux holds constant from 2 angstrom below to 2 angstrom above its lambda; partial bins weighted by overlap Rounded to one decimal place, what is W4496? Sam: 0.7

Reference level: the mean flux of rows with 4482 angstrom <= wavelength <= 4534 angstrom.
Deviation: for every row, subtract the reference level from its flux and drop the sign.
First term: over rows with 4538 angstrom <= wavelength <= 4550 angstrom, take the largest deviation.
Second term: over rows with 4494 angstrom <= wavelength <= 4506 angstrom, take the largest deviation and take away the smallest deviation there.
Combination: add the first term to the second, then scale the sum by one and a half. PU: 4.5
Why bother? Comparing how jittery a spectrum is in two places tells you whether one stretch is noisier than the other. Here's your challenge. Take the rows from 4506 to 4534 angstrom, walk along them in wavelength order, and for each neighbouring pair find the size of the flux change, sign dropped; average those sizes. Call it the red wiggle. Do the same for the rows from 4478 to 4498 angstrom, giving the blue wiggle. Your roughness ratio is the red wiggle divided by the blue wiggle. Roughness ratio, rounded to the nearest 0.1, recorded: 2.5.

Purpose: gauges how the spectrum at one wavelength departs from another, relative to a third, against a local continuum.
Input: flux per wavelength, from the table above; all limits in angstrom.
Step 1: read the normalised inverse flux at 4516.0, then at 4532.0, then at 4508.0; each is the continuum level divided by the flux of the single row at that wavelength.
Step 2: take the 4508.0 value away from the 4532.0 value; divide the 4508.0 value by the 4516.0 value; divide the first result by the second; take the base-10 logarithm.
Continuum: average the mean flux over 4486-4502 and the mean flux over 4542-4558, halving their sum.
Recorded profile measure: -1.09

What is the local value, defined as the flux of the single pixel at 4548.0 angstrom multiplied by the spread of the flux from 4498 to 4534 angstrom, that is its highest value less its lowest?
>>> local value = 88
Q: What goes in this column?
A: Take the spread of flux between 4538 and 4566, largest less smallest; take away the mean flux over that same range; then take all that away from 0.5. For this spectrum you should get 19.9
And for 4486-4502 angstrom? 21.3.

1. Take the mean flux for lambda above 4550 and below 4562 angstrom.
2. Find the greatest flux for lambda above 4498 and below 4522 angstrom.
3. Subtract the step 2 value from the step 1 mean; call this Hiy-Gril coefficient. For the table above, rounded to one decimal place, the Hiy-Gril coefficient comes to -1.8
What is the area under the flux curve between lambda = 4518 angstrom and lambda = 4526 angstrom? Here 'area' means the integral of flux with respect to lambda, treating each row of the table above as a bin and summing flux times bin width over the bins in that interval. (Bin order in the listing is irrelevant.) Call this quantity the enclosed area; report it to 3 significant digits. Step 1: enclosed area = 174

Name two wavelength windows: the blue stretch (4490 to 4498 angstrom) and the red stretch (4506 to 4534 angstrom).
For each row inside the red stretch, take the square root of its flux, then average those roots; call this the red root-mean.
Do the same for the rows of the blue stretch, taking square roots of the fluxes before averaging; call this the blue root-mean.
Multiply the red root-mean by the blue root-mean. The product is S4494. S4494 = 21.6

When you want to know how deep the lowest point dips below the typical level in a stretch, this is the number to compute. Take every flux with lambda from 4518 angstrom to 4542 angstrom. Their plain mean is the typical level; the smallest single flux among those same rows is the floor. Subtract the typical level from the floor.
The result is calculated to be -1.90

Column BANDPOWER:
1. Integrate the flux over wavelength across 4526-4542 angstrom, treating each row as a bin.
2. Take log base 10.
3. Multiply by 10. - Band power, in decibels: 25.3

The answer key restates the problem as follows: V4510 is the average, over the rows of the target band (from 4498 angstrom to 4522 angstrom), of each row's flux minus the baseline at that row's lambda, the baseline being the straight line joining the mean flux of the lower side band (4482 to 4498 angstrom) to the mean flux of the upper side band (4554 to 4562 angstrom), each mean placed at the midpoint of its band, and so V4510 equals 0.57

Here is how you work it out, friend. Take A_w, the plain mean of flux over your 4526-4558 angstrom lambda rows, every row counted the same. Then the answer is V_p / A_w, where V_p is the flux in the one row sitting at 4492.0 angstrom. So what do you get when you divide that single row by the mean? 1.02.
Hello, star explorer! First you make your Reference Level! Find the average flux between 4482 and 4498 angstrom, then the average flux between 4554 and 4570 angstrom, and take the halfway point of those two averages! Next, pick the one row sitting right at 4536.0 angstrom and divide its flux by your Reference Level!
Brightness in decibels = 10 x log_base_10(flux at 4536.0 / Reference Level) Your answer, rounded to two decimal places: -0.02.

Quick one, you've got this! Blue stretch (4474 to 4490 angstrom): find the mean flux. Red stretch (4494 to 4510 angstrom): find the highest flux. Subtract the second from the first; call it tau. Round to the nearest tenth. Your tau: -1.8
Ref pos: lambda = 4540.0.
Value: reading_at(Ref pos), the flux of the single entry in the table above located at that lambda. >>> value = 22.7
